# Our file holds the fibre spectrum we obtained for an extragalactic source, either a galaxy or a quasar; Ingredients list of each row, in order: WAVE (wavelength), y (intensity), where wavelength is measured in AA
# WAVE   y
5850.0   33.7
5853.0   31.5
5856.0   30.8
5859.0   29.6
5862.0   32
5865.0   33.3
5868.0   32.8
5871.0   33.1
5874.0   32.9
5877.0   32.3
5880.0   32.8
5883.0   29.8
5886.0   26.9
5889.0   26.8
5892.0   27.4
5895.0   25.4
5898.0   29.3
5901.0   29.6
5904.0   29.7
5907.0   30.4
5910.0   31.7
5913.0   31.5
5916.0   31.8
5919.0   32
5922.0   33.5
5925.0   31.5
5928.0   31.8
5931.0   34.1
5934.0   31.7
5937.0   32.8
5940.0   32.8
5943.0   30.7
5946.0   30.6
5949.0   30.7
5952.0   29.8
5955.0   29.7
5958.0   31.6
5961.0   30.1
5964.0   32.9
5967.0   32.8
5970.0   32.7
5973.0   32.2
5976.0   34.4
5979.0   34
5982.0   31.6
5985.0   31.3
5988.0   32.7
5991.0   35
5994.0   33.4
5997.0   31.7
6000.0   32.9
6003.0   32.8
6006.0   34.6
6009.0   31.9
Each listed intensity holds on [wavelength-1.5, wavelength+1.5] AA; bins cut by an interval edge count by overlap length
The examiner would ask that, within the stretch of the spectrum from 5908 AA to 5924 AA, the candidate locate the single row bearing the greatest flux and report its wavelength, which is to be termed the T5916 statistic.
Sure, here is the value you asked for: 5922.0 AA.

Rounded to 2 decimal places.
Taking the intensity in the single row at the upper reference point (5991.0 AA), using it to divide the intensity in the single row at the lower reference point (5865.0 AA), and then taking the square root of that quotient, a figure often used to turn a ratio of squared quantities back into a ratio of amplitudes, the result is 0.98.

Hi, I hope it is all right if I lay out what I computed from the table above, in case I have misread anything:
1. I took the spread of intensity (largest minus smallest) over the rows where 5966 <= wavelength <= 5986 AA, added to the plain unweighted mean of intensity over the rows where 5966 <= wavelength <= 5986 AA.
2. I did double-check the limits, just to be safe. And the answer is 35.8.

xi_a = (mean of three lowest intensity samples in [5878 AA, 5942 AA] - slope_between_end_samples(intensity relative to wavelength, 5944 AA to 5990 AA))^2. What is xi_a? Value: 693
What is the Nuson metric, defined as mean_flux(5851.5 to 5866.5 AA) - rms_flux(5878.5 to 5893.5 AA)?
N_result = 2.6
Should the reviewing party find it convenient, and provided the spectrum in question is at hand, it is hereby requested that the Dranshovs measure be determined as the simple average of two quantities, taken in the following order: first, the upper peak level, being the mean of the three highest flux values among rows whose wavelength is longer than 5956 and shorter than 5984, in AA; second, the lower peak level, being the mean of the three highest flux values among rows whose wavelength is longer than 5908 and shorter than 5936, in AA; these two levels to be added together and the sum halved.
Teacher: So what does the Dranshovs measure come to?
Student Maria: 33.5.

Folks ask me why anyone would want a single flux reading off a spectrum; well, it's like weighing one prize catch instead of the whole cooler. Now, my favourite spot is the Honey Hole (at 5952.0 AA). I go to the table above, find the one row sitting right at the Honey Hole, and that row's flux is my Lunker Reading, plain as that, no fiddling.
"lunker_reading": 29.8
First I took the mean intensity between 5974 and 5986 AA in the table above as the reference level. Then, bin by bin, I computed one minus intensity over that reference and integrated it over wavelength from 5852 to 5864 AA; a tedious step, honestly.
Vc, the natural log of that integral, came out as -0.4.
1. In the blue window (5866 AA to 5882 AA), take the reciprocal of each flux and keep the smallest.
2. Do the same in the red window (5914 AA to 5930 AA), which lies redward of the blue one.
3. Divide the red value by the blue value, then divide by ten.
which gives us 0.0988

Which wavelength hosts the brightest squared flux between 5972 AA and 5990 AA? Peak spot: 5976.0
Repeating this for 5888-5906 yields 5904.0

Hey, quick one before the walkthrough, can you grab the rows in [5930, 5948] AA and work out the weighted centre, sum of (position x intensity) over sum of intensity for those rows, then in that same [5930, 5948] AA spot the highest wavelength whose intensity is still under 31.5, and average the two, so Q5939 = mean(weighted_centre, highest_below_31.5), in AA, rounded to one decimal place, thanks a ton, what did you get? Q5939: 5942.2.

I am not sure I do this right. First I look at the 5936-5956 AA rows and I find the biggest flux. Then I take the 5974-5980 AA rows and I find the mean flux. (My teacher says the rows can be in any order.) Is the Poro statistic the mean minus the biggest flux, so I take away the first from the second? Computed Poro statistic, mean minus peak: 1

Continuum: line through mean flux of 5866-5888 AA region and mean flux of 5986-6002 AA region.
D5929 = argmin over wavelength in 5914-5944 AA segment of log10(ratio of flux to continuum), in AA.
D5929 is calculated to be 5943.0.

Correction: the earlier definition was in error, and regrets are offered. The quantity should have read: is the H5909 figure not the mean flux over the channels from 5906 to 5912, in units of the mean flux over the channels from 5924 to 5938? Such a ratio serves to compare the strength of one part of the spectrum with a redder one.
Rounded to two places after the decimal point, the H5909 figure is 0.96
